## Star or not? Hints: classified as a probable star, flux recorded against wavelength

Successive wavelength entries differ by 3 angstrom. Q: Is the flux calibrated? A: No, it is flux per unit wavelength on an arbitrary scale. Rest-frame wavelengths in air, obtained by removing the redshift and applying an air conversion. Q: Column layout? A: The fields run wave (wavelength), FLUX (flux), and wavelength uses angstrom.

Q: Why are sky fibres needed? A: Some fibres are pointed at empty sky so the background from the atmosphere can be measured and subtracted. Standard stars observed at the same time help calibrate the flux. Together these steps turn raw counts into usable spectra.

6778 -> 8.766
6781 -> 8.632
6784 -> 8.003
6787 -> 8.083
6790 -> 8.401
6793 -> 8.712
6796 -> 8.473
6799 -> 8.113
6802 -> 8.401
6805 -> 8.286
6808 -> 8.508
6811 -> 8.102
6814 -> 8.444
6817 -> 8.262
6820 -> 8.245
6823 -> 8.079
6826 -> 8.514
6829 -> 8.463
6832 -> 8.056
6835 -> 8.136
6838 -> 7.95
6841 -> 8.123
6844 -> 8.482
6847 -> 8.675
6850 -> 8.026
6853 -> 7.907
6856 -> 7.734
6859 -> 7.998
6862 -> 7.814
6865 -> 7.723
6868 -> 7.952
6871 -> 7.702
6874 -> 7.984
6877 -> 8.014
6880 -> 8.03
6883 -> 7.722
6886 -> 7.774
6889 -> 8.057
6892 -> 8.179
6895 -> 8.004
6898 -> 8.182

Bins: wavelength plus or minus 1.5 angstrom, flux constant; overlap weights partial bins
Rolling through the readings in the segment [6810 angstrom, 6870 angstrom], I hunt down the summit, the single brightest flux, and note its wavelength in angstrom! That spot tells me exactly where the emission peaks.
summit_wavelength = 6847 angstrom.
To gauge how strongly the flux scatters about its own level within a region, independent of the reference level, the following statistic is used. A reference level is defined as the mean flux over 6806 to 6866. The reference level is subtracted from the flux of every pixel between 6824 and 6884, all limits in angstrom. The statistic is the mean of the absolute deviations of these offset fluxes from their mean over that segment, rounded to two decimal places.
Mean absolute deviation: 0.21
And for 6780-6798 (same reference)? 0.23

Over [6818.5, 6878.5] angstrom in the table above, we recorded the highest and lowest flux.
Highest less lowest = 0.97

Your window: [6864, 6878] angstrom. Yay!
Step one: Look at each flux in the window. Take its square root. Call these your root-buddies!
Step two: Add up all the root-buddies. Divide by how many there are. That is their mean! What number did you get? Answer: 2.81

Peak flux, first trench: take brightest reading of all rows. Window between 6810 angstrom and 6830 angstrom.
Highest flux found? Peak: 8.514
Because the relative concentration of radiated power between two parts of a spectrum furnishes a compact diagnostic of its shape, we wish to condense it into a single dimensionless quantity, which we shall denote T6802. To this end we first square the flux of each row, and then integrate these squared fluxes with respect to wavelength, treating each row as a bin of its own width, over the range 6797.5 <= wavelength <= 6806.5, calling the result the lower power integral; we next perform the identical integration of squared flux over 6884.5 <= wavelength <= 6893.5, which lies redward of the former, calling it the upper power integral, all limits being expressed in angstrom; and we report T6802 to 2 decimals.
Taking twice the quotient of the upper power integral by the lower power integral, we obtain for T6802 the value 1.88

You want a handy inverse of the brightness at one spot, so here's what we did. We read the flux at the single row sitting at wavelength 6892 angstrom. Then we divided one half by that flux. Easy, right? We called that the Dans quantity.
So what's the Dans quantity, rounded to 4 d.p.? 0.0611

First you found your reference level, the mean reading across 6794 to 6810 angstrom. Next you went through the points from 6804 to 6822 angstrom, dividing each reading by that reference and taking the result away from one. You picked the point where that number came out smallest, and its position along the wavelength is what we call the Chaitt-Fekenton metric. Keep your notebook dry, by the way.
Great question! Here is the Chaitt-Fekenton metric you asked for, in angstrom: 6808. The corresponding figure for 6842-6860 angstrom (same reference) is 6847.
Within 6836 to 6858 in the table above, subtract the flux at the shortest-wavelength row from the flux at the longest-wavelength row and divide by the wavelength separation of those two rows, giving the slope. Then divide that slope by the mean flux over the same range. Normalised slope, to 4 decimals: -0.0015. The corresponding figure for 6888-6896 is -0.0011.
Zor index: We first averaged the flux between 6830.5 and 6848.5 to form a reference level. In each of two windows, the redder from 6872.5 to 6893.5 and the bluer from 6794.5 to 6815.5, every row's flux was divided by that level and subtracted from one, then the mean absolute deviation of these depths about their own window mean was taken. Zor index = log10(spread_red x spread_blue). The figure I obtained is -3.59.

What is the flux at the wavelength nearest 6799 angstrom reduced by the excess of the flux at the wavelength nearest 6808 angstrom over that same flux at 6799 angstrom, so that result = 7.7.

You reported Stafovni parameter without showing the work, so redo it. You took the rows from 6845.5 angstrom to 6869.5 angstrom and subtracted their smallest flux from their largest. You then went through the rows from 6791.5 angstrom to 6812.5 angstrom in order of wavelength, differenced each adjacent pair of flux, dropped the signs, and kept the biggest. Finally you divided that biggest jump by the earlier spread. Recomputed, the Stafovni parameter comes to 0.43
